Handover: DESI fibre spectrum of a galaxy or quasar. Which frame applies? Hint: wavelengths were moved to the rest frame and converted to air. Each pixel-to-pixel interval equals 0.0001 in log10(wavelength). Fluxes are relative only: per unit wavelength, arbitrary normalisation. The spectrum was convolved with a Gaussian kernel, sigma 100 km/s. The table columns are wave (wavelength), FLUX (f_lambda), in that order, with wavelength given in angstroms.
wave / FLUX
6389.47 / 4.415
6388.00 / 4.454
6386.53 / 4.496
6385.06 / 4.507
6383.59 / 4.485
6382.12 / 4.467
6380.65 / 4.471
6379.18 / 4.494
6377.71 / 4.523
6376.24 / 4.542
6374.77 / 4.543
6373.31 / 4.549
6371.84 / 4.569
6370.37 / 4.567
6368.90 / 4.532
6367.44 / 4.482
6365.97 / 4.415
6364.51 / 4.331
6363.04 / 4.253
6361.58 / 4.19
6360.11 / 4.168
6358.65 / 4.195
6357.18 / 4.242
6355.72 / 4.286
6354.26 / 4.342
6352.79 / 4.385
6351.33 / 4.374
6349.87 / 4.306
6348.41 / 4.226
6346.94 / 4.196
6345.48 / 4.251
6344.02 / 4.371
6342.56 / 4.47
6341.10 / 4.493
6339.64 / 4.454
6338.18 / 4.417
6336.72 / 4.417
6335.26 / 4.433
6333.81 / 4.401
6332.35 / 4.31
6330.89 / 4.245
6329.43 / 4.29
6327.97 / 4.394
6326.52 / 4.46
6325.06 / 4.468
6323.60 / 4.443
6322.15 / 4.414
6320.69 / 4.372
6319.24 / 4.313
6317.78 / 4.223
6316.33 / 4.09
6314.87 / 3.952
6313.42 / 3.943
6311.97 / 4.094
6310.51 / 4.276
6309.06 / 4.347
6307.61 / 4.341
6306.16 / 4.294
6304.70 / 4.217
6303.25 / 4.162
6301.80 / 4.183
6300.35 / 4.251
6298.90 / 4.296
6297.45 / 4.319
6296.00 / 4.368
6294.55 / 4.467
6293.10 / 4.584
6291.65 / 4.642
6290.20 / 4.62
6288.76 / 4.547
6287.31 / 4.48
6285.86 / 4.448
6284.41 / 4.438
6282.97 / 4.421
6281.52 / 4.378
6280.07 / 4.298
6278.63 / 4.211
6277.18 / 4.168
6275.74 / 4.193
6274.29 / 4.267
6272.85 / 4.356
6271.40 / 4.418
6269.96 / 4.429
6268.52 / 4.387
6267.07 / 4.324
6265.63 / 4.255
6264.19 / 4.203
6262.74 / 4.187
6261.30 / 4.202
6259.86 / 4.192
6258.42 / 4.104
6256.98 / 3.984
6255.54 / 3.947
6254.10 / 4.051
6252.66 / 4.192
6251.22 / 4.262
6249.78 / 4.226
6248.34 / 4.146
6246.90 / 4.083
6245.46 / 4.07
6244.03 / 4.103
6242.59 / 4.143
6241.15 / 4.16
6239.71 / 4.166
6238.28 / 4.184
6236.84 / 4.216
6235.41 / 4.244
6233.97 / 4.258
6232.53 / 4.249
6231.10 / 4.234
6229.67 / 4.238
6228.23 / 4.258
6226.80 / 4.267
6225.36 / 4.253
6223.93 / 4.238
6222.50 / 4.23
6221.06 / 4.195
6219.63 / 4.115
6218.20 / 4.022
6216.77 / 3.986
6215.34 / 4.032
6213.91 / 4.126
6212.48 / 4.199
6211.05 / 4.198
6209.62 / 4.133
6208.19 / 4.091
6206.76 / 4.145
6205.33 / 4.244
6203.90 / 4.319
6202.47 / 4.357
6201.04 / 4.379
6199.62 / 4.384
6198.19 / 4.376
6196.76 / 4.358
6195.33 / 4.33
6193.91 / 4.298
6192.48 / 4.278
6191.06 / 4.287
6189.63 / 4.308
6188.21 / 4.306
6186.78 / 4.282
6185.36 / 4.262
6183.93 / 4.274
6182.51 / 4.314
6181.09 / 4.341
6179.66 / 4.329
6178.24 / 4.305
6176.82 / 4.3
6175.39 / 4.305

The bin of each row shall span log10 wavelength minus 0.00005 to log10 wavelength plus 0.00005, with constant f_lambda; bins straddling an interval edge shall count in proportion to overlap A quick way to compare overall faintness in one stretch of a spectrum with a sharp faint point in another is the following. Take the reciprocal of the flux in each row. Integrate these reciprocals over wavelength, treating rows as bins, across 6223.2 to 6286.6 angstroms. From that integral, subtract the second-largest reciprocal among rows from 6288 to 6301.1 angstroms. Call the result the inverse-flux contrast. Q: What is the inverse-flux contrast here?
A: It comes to 15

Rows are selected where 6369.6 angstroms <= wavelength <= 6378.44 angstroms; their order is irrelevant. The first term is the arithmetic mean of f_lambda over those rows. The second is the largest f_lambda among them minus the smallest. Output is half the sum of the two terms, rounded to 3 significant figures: 2.30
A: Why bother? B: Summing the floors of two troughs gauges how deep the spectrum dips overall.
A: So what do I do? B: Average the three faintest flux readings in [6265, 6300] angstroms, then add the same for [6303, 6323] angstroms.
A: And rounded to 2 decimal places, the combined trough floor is 8.19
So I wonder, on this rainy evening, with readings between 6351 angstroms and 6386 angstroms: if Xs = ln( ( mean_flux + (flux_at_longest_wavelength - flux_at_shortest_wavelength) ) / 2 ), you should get 0.82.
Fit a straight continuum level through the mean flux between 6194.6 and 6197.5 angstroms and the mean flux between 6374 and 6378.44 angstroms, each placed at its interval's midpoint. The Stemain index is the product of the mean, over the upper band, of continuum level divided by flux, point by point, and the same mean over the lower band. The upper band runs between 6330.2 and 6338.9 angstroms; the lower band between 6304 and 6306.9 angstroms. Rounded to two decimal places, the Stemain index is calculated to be 1.08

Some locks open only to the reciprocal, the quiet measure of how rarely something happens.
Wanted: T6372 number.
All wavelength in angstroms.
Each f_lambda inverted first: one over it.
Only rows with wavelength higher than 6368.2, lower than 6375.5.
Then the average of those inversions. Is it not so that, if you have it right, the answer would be 0.220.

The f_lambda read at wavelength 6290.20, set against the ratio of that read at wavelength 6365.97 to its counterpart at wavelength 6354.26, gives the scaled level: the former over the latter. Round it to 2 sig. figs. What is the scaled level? 4.5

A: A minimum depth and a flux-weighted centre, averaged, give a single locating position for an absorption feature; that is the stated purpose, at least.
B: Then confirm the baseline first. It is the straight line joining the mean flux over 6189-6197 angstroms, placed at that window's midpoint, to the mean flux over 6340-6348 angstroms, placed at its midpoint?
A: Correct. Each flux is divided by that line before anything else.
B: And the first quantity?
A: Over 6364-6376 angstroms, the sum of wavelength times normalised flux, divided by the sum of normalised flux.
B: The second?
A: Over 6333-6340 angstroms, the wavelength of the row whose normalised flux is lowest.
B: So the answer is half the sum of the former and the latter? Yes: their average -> 6351.7 angstroms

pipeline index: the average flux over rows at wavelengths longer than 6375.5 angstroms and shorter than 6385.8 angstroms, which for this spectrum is 4.50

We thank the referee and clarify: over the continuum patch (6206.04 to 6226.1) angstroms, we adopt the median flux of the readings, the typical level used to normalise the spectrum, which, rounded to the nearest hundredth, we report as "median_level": 4.14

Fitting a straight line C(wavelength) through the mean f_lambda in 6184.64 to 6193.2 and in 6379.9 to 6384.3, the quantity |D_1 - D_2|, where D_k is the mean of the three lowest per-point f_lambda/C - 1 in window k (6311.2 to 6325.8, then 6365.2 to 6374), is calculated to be 0.098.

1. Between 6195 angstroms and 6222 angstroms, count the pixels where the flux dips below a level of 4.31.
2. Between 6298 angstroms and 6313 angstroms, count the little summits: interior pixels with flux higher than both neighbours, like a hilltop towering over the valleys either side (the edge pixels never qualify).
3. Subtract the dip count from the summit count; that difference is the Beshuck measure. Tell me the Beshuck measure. -11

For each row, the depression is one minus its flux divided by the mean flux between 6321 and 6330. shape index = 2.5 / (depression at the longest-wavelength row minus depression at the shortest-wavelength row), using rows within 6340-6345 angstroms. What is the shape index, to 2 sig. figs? 90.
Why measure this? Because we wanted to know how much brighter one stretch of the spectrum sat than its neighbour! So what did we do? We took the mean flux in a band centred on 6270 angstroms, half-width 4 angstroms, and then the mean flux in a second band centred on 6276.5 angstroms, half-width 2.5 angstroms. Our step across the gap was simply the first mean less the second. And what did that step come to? 0.17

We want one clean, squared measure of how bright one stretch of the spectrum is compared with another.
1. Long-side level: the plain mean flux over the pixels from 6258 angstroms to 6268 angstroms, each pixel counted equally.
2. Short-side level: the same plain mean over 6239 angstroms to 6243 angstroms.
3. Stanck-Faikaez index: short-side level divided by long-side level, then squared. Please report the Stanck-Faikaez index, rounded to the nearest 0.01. 0.97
